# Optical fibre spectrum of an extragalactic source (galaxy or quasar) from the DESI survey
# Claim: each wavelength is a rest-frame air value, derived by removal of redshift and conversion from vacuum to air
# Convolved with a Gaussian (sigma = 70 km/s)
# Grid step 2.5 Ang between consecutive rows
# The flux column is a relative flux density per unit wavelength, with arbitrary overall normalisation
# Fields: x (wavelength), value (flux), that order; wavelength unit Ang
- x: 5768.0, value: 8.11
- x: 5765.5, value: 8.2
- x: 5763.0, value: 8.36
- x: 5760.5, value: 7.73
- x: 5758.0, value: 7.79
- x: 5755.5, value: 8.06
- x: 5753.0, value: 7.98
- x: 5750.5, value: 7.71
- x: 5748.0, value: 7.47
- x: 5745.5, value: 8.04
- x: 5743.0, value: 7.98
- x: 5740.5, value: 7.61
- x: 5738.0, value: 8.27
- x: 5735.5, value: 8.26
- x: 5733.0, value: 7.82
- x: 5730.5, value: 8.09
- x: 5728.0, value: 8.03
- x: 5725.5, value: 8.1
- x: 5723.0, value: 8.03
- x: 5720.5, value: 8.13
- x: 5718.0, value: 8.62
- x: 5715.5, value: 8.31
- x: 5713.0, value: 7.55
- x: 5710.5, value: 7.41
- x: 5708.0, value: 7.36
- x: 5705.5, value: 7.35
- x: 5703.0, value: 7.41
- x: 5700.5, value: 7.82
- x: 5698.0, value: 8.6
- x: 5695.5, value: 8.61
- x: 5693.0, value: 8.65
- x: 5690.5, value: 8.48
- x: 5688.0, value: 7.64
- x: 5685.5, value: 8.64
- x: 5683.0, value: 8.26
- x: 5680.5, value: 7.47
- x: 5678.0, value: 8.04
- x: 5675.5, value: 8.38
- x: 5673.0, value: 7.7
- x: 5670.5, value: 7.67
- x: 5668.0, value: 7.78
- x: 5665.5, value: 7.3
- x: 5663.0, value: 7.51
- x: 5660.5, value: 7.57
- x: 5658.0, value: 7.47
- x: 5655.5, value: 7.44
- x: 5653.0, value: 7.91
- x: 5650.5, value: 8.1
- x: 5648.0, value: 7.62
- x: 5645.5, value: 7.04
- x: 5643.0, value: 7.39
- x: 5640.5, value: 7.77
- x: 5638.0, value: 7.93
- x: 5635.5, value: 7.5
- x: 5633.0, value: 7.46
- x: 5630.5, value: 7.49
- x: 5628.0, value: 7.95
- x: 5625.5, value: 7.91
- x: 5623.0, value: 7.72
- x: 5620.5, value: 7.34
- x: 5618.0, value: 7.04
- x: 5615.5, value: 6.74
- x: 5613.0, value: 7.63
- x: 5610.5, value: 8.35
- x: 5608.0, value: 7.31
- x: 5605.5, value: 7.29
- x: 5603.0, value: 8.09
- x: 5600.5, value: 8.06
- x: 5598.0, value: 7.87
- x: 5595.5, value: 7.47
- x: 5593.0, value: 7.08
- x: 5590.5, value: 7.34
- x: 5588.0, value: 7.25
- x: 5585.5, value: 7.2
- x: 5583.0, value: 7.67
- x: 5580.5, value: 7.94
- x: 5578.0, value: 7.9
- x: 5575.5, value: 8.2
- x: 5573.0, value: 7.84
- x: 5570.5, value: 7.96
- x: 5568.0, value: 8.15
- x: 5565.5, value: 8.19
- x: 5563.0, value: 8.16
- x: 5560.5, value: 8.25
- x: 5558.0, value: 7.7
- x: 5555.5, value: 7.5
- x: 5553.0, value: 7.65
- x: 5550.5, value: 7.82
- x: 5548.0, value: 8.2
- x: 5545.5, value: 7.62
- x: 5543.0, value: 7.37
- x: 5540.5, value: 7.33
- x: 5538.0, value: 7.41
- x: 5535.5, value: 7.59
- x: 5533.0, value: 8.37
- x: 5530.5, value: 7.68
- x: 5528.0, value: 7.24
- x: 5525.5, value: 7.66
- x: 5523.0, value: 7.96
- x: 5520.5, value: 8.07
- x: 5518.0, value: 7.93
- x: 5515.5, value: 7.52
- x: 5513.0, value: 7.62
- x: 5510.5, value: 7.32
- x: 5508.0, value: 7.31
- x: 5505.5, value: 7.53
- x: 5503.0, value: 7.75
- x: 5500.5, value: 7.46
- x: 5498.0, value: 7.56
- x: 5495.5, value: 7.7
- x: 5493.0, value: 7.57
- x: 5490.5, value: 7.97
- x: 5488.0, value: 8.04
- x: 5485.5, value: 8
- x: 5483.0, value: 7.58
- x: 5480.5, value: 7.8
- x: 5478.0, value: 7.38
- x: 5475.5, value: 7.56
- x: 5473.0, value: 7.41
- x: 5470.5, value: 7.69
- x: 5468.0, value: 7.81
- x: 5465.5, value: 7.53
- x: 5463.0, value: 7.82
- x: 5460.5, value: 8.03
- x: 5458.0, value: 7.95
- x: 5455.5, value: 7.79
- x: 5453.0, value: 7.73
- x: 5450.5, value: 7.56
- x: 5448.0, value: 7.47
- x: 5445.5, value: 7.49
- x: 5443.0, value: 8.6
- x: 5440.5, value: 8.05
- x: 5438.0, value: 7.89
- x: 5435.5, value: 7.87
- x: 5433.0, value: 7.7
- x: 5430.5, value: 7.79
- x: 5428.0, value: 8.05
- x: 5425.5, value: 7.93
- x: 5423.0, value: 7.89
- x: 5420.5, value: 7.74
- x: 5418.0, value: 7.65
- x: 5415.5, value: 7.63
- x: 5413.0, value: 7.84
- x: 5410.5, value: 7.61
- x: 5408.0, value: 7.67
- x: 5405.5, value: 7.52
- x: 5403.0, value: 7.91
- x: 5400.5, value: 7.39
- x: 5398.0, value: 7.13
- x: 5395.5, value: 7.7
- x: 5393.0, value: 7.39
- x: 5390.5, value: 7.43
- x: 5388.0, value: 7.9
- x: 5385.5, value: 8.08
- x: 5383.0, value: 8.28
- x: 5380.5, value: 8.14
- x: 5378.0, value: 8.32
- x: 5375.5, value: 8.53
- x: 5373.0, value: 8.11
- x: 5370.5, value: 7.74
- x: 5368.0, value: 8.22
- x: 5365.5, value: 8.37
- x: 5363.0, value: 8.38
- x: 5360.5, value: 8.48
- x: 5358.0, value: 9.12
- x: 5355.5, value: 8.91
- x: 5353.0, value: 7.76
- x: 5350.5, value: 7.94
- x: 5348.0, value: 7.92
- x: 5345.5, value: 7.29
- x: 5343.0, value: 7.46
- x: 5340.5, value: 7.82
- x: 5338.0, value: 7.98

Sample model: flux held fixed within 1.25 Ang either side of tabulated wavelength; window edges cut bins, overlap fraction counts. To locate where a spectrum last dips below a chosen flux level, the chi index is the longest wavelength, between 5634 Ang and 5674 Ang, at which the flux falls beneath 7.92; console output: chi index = 5673.0 Ang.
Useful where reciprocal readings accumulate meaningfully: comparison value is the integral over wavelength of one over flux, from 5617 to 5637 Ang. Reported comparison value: 2.65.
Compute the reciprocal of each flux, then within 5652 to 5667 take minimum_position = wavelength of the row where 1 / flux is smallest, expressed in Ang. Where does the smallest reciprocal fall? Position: 5653.0 Ang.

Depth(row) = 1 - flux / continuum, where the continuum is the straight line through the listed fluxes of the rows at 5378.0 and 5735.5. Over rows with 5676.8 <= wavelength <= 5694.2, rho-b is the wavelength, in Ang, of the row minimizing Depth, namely 5693.0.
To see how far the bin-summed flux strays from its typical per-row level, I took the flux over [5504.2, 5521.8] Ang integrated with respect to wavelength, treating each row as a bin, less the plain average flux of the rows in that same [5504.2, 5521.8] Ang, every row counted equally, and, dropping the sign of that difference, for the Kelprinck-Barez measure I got 126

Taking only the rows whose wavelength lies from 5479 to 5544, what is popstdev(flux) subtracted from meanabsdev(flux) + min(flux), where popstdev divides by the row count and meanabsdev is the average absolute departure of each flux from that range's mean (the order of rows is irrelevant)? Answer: 7.19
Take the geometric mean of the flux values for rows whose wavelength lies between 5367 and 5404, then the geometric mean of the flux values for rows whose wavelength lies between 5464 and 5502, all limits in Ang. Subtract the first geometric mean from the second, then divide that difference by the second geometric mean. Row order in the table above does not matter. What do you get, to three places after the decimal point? -0.027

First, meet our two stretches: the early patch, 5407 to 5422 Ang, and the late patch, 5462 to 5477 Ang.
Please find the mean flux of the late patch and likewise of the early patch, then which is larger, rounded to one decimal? 7.7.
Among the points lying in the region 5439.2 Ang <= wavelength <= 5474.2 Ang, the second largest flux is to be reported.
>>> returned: 8.05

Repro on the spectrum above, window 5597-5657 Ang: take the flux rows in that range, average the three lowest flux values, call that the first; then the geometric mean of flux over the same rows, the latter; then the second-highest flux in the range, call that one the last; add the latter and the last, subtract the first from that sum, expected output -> 8.77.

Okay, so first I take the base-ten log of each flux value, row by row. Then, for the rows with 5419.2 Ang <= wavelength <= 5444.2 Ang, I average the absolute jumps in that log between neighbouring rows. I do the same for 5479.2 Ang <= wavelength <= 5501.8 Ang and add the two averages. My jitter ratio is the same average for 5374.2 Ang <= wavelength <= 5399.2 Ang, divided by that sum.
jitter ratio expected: 0.71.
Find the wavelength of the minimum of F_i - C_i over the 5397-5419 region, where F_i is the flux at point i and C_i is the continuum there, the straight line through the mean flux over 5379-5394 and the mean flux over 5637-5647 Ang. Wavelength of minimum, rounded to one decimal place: 5398.0 Ang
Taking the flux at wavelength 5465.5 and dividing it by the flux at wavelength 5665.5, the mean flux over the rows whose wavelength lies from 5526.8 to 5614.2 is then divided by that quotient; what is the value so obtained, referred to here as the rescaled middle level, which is 7.5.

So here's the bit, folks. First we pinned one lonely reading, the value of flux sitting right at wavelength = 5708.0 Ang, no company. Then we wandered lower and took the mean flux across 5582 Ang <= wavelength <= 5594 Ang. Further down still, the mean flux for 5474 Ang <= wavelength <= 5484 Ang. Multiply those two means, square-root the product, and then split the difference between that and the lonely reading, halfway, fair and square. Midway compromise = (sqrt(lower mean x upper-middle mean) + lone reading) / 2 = 7.4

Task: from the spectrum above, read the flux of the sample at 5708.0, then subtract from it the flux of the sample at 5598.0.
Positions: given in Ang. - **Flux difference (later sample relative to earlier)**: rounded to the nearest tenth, -0.5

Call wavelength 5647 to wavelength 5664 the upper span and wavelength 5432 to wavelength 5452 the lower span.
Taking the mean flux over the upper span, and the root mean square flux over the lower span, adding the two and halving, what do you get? 7.75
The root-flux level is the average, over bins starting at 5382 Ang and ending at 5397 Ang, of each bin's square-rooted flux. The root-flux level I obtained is 2.79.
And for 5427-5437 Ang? 2.80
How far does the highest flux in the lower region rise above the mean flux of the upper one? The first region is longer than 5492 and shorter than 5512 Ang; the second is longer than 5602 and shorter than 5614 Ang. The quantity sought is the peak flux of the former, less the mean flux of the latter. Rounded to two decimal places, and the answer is 0.02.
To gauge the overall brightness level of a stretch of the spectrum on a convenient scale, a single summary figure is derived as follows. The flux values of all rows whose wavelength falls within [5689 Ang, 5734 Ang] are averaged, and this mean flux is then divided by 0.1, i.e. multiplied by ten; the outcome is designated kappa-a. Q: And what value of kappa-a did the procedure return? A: 80.2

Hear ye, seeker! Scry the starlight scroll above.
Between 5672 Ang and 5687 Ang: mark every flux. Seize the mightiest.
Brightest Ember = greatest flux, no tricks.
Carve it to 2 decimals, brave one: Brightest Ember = 8.64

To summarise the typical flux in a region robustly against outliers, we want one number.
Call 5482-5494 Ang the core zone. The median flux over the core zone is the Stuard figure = 8.0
